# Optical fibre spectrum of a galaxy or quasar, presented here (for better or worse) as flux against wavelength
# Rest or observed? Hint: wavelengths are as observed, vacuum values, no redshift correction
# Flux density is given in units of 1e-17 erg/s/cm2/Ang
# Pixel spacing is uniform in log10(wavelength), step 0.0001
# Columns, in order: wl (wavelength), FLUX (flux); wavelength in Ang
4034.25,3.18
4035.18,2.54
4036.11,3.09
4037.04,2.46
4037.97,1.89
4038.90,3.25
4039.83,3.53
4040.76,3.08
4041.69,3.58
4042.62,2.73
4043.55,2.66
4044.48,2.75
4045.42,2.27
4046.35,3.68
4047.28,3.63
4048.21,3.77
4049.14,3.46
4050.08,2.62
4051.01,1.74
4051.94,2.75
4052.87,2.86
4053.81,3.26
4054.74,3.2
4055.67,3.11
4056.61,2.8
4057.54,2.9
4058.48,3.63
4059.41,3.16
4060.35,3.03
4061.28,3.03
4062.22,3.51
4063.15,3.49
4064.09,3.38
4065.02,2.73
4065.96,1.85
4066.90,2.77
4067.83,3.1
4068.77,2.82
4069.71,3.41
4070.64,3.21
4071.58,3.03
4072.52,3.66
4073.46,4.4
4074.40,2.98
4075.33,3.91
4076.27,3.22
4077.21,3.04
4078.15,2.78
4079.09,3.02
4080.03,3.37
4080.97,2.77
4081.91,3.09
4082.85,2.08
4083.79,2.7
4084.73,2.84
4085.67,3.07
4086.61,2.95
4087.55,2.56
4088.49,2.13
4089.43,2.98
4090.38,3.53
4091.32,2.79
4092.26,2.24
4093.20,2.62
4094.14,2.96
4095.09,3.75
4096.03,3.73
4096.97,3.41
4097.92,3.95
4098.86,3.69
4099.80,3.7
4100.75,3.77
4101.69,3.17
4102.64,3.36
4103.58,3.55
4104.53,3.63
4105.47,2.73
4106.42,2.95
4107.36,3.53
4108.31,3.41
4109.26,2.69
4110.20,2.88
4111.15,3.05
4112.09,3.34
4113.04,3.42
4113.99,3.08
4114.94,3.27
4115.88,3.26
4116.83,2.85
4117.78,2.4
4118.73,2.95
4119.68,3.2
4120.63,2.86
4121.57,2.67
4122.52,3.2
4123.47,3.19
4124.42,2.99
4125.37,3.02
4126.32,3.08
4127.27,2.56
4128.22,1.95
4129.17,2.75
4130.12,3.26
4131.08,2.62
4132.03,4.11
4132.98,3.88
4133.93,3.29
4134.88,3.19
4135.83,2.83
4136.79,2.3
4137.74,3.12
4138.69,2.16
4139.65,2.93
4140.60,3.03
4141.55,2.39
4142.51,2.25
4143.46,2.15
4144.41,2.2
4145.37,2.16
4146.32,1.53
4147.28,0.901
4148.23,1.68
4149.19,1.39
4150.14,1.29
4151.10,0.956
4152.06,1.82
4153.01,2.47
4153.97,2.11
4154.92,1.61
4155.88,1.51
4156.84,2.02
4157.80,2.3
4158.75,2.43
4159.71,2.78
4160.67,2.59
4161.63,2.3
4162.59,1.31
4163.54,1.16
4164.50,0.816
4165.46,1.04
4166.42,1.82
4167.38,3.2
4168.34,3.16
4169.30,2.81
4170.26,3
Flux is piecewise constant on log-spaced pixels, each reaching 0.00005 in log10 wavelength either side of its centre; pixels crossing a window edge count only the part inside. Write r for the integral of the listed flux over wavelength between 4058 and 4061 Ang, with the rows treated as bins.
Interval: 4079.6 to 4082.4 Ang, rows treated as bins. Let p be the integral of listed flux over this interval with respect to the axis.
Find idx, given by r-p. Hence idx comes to 1.2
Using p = 8.6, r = 9.8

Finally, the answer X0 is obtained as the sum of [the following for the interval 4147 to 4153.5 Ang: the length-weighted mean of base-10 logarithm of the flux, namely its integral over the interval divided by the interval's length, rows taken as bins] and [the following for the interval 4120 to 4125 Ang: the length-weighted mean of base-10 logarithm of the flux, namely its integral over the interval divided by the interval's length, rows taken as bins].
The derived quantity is 0.63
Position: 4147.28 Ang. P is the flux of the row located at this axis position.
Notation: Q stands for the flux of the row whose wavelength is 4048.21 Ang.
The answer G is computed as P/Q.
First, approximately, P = 0.901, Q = 3.77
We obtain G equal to 0.2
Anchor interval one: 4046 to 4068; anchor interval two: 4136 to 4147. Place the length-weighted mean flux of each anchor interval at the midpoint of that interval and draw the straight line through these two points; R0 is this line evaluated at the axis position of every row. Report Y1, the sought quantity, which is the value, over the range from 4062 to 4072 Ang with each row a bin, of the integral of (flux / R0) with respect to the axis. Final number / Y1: 10.1 Ang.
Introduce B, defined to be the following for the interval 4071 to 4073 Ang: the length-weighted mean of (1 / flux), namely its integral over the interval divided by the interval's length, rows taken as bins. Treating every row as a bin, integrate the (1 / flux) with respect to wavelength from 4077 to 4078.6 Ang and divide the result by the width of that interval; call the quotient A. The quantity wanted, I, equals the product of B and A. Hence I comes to 0.104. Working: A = 0.35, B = 0.30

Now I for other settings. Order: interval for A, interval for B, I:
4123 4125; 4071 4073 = 0.098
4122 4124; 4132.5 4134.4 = 0.088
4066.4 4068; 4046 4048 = 0.095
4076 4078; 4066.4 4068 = 0.114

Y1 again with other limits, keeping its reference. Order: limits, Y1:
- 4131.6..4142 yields 13.0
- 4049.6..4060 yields 9.9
